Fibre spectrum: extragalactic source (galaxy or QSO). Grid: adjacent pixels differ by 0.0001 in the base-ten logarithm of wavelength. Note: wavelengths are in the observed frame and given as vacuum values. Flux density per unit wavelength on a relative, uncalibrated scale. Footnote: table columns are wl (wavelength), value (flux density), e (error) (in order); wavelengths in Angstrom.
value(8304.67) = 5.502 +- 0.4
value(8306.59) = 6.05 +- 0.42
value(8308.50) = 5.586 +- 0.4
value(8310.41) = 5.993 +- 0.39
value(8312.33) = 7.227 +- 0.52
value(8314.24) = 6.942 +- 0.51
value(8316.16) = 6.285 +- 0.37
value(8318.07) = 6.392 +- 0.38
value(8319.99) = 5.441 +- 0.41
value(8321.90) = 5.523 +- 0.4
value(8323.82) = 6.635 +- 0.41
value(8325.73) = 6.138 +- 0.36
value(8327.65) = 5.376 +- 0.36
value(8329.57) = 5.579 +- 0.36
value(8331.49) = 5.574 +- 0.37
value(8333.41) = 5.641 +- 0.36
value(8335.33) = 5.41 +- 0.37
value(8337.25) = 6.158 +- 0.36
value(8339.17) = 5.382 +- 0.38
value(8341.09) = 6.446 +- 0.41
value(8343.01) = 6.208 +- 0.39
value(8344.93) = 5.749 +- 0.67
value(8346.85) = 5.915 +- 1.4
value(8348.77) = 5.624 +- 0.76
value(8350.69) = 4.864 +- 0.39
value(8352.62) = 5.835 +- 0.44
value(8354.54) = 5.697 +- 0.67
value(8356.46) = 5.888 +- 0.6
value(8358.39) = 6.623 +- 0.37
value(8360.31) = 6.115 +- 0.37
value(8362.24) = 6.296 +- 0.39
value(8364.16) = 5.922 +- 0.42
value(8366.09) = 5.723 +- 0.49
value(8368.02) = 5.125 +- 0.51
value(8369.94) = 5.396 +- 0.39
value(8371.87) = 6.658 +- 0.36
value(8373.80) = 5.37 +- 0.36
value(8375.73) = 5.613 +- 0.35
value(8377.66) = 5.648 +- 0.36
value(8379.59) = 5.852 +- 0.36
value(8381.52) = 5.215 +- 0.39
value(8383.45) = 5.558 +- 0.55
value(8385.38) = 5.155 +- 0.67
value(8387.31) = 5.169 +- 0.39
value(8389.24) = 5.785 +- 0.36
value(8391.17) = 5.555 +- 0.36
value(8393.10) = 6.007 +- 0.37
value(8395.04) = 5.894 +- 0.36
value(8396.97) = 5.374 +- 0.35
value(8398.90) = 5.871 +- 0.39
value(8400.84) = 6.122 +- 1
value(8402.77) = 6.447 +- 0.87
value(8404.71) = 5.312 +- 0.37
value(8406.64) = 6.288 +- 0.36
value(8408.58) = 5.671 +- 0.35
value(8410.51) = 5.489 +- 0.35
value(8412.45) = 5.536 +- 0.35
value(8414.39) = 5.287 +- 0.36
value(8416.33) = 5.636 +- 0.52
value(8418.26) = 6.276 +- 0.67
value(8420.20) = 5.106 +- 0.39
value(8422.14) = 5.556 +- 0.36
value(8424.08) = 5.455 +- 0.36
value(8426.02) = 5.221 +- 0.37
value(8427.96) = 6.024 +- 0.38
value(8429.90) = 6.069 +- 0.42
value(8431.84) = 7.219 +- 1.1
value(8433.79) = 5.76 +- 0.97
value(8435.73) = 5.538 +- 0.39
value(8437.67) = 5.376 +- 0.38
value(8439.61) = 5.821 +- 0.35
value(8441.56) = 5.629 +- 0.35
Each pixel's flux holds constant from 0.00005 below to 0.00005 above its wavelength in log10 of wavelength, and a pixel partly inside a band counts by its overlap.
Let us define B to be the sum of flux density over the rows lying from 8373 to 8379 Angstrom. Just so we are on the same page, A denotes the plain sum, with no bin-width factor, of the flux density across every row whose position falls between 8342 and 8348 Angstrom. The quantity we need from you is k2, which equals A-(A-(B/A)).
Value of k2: 0.93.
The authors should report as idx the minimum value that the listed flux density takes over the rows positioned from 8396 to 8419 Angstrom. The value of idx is 5.287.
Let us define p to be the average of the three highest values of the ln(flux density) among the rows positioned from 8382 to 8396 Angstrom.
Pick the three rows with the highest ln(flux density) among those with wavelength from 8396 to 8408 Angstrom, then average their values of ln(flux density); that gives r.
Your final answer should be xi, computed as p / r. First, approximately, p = 1.77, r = 1.84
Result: 0.965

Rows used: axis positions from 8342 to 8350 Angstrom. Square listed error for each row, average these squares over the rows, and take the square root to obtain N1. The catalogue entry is 0.89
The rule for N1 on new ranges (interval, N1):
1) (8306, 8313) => 0.44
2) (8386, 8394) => 0.37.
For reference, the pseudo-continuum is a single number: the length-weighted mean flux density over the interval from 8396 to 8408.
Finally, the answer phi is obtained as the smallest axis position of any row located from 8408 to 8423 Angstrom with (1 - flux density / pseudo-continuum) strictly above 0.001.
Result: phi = 8408.58 Angstrom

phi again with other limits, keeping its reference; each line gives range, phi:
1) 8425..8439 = 8426.02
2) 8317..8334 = 8319.99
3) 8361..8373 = 8366.09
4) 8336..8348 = 8339.17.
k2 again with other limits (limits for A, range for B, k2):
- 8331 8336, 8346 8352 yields 0.99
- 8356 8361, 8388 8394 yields 0.93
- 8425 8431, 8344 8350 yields 1.00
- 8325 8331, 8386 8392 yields 0.97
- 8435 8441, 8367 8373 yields 1.03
